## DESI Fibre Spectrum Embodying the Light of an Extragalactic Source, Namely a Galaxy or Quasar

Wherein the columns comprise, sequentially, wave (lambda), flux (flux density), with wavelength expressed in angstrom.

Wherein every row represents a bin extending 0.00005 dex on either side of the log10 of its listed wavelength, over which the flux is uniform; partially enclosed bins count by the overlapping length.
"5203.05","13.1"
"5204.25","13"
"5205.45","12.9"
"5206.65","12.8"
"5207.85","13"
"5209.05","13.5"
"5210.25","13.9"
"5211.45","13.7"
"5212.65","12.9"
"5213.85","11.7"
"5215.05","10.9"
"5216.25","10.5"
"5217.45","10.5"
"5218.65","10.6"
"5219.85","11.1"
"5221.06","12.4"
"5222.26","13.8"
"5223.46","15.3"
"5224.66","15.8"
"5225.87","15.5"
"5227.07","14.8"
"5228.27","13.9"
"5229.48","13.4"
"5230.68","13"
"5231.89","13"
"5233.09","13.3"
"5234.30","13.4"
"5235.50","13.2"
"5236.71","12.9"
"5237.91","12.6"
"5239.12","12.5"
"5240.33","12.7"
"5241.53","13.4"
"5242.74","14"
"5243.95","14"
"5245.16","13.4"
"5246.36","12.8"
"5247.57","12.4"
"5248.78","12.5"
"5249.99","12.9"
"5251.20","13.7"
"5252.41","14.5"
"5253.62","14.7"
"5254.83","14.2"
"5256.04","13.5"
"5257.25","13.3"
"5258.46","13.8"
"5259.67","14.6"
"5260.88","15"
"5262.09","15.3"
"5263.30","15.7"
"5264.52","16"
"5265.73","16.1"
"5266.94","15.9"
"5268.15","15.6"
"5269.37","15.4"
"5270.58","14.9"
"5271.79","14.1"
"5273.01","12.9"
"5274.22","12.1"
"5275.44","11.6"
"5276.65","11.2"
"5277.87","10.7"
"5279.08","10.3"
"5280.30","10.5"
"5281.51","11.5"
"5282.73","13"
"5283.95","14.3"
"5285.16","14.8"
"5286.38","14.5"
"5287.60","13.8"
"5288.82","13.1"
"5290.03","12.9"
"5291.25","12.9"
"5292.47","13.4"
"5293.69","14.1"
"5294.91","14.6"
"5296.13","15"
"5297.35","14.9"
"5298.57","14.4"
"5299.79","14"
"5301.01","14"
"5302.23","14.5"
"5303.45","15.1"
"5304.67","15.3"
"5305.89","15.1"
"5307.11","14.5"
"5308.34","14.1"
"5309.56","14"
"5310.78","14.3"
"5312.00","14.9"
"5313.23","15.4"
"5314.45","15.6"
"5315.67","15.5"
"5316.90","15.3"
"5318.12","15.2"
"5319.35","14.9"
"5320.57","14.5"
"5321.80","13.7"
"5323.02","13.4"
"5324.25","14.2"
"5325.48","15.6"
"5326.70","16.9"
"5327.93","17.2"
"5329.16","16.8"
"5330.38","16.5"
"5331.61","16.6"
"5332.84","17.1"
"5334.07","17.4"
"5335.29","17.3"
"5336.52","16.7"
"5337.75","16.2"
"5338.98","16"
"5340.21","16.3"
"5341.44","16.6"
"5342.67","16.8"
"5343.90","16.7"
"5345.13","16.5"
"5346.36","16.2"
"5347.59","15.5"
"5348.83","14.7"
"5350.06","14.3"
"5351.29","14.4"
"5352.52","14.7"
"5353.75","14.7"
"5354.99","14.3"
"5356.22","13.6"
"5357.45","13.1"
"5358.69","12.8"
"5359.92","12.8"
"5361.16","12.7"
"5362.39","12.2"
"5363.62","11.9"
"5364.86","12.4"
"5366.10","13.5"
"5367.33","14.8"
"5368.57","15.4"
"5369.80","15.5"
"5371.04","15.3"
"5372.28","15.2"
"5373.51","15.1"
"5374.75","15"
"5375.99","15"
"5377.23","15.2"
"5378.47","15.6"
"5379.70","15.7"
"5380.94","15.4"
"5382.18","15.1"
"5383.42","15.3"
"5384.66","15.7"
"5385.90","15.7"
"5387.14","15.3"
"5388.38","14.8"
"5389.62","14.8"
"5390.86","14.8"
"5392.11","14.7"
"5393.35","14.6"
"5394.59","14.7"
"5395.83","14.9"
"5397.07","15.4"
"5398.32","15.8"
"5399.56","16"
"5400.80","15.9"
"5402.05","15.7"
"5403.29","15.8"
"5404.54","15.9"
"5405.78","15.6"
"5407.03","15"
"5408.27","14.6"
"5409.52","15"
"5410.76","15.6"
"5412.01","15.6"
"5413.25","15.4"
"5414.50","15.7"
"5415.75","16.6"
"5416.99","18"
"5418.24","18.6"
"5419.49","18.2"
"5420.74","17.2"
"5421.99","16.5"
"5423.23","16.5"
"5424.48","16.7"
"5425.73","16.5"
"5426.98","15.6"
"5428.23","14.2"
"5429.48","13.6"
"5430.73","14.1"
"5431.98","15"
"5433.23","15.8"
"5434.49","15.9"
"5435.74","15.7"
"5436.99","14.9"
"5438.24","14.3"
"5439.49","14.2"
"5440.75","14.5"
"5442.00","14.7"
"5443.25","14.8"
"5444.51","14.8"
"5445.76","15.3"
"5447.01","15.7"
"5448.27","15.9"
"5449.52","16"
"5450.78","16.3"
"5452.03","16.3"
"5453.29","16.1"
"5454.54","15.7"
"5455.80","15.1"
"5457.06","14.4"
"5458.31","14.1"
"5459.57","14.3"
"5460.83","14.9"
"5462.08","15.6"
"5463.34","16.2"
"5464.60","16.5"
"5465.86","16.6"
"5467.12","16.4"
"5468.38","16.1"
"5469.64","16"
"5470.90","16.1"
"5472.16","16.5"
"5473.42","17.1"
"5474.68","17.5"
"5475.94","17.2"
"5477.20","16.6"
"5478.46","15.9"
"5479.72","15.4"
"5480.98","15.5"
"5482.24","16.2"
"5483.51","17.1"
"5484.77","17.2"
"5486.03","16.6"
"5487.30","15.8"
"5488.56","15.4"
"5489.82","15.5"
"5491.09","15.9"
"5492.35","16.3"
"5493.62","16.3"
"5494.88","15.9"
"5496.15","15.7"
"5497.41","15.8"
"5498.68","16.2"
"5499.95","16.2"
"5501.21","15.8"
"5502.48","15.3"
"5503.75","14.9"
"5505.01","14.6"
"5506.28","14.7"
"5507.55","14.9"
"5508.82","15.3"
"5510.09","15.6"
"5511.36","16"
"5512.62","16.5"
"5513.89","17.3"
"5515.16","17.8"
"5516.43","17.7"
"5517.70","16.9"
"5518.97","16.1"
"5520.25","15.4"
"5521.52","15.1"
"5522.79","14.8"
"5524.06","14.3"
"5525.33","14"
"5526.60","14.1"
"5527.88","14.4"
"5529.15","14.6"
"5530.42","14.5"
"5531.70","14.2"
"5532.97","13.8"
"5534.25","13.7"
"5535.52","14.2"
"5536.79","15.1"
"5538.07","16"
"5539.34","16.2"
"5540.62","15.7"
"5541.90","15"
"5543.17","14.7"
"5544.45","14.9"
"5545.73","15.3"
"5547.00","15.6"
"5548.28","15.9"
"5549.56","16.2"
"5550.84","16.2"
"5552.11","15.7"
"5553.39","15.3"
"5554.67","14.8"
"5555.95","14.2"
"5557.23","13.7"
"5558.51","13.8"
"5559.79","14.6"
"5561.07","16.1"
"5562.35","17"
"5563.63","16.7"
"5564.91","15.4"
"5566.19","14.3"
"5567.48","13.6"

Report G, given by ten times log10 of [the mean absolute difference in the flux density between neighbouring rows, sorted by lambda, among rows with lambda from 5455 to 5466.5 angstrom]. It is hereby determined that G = -3.6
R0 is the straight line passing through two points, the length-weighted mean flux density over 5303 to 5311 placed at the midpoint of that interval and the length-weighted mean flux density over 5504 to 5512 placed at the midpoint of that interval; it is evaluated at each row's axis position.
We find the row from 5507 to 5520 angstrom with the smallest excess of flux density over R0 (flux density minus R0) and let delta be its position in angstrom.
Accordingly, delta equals 5507.55 angstrom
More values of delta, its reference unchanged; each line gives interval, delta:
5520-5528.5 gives 5525.33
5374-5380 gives 5375.99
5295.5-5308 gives 5301.01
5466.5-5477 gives 5469.64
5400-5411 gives 5408.27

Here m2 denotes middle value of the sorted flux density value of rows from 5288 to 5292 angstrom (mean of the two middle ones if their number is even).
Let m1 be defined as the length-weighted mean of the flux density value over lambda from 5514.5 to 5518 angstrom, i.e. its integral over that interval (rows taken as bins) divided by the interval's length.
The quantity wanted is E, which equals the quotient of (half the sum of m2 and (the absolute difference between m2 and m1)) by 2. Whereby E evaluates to 4.4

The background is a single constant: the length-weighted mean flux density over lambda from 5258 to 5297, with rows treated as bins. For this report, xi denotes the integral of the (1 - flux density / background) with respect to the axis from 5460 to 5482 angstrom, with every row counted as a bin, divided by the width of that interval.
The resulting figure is -0.180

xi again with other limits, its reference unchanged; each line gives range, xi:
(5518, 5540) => -0.075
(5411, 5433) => -0.172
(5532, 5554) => -0.110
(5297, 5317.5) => -0.074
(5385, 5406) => -0.115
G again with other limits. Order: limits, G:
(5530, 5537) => -3.6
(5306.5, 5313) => -4.6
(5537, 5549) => -4.4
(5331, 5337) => -4.3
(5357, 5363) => -6.5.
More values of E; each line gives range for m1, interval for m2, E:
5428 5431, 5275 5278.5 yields 3.5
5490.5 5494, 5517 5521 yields 4.0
